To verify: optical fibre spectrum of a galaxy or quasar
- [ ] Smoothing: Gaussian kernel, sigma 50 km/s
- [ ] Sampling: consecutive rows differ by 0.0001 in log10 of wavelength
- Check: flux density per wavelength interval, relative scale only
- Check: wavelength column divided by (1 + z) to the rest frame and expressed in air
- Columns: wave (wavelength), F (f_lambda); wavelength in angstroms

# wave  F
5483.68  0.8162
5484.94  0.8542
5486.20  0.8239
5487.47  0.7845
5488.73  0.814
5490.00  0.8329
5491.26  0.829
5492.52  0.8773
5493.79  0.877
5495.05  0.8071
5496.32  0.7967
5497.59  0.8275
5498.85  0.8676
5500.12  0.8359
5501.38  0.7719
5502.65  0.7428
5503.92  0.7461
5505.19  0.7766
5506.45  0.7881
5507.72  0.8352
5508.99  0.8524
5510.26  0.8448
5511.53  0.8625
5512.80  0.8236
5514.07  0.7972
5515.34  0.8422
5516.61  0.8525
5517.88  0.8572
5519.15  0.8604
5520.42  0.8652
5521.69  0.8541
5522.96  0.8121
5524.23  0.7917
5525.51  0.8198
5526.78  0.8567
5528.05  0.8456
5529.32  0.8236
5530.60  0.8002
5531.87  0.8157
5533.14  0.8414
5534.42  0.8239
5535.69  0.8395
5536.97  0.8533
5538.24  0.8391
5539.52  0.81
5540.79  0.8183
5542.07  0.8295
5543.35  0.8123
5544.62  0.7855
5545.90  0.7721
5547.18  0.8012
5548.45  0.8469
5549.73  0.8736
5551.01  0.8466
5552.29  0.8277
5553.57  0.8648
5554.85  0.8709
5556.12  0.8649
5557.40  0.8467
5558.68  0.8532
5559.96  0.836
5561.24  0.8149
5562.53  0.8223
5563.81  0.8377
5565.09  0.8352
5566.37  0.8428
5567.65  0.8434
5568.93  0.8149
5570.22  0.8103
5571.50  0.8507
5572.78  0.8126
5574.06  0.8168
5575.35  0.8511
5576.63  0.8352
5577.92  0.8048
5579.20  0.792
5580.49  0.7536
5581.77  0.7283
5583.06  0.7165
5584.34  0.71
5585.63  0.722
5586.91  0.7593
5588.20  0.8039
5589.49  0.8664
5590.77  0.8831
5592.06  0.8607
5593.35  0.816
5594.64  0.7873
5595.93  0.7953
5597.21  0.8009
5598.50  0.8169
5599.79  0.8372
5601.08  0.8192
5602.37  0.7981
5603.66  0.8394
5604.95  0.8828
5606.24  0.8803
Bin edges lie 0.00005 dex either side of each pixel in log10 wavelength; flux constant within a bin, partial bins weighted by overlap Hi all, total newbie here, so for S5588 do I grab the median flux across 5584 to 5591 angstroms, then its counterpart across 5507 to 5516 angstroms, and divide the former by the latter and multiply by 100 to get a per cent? 93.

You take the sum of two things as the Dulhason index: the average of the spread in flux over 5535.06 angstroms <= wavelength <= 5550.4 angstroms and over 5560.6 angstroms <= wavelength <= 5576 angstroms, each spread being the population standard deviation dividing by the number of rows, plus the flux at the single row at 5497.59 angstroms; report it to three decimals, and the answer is 0.849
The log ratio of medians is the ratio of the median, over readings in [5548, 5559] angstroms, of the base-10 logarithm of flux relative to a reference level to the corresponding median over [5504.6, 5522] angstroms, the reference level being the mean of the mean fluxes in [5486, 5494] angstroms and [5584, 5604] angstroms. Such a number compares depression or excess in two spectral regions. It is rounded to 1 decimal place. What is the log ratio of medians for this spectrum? 1.2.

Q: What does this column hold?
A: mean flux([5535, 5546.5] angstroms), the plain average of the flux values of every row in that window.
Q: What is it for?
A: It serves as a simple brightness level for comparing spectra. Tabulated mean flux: 0.818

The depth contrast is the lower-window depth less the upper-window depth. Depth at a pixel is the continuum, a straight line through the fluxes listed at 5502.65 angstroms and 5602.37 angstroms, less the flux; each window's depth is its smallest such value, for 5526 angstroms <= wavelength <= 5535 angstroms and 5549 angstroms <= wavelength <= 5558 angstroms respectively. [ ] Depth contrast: 0.004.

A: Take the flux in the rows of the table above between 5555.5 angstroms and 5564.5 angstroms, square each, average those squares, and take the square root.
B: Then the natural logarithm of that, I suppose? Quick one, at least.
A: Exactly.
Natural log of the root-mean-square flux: -0.175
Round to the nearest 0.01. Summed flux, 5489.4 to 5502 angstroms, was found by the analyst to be 8.32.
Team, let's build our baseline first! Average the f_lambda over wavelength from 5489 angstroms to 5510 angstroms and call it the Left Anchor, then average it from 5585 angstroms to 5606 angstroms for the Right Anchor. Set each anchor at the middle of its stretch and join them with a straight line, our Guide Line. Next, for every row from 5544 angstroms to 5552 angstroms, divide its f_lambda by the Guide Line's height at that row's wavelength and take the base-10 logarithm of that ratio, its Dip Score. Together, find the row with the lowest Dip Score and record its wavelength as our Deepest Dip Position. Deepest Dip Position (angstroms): 5545.90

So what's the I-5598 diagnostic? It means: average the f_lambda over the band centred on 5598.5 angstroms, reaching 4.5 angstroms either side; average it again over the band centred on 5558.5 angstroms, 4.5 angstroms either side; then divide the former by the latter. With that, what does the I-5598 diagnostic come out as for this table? 0.96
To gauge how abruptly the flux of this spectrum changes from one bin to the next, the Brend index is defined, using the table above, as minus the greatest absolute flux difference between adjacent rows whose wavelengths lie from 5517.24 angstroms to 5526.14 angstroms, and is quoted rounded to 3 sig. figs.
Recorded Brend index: -0.0420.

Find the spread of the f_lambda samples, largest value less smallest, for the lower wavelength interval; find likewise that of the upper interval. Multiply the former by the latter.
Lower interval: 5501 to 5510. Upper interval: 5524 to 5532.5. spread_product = 0.0071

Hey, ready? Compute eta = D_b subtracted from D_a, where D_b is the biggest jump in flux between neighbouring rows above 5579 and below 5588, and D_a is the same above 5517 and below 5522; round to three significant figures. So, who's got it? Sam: -0.0273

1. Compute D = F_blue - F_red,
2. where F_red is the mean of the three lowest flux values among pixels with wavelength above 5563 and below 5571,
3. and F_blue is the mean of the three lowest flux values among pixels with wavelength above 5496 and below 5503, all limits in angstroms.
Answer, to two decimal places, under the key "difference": -0.05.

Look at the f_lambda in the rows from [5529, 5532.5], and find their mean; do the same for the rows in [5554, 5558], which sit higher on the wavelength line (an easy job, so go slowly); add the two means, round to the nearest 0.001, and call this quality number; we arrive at 1.674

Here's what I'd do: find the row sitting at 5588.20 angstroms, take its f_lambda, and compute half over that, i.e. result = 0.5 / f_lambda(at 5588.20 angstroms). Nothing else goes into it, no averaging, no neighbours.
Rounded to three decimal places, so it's 0.622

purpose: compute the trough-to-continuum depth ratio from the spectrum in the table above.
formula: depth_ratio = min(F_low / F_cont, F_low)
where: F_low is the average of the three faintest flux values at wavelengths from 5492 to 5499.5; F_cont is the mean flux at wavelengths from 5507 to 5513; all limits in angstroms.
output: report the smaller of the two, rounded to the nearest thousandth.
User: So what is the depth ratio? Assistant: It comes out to 0.810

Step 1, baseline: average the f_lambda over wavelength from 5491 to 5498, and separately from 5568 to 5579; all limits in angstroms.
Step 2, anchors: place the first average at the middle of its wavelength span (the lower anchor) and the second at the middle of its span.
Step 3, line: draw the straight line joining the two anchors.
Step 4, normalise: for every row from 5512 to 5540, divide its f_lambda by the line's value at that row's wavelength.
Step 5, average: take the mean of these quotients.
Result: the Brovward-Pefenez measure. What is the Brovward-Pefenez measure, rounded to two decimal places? 1.00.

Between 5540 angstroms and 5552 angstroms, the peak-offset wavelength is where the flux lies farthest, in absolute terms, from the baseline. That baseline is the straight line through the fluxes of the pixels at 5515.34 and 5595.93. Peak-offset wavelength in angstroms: 5545.90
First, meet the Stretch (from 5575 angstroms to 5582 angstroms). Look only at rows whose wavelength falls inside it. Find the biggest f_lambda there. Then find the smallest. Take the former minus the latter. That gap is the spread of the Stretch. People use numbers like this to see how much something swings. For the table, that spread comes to 0.123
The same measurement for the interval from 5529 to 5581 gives 0.120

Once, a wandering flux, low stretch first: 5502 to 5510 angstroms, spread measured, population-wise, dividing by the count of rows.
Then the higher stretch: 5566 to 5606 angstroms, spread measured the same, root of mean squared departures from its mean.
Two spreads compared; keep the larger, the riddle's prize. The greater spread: 0.046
